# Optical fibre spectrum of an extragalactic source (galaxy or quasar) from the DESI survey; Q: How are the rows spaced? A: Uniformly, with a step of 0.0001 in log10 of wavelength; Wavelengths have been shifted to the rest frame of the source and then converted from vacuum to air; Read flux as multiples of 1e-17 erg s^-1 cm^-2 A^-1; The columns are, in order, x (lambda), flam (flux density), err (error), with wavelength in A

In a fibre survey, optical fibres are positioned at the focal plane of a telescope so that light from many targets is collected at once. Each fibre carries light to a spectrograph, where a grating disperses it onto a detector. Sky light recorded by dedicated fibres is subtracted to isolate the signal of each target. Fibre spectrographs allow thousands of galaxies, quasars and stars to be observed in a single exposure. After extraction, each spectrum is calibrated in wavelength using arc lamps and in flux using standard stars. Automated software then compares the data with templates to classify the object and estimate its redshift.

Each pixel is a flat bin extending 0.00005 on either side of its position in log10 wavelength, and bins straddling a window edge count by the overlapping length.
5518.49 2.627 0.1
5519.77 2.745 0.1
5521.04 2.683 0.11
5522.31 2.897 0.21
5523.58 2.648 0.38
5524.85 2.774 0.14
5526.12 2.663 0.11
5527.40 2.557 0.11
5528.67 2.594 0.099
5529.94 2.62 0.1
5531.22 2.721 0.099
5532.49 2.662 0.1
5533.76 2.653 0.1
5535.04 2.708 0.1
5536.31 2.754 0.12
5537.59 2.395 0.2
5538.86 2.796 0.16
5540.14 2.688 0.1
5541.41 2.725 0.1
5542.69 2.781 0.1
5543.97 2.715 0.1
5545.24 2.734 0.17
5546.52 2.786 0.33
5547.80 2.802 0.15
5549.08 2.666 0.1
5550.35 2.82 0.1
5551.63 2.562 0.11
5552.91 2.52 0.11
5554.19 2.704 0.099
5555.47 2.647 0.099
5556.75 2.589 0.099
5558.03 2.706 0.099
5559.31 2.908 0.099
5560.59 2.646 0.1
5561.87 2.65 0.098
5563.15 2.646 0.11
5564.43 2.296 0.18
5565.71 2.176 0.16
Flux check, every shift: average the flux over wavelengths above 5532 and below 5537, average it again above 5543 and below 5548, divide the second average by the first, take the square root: 1.01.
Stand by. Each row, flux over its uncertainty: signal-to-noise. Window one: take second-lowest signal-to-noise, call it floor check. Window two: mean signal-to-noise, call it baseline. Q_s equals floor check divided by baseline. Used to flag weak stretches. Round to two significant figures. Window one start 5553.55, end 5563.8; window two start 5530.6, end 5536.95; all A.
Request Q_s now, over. 1.0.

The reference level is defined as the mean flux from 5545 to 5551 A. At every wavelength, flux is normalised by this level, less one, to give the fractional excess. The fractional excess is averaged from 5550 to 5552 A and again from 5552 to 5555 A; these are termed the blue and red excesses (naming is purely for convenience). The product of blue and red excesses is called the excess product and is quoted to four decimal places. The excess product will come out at 0.0014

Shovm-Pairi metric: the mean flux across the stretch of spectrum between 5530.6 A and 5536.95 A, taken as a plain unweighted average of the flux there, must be 2.70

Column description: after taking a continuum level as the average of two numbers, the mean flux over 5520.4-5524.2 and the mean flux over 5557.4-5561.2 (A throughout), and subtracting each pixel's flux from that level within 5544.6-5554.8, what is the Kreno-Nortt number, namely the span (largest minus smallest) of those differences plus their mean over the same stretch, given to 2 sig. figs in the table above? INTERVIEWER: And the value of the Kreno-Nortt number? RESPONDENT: 0.35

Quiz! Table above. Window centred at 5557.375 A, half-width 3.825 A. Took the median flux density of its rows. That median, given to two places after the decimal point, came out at 2.68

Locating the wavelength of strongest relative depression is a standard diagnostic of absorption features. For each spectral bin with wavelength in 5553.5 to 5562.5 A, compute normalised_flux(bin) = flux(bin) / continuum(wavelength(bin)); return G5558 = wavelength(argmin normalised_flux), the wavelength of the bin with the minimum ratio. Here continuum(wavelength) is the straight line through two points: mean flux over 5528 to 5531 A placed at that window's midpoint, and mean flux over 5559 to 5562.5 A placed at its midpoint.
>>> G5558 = 5556.75 A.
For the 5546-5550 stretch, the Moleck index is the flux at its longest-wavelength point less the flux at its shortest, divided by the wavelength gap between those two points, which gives -0.05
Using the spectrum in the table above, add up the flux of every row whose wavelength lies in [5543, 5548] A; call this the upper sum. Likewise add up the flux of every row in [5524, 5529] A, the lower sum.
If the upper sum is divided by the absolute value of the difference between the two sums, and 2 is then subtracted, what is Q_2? 23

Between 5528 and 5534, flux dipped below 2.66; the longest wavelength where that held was 5533.76 A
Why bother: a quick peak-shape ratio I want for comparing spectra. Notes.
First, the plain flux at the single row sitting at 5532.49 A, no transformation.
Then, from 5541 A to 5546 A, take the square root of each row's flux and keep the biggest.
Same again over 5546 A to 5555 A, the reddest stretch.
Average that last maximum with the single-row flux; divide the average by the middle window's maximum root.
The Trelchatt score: 1.30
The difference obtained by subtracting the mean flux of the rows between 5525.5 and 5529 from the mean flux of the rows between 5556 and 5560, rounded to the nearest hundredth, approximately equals 0.13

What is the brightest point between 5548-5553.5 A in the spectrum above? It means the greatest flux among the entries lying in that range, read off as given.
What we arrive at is 2.82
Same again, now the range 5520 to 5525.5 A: 2.897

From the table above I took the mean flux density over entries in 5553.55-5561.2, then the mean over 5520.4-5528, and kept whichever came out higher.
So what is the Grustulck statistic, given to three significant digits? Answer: 2.70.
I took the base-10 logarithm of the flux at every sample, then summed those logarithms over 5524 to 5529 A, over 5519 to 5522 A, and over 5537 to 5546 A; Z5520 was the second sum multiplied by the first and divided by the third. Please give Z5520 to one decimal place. 0.5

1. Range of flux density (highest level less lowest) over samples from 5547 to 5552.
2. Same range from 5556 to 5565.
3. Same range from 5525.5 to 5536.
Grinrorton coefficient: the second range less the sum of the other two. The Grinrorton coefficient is 0.19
